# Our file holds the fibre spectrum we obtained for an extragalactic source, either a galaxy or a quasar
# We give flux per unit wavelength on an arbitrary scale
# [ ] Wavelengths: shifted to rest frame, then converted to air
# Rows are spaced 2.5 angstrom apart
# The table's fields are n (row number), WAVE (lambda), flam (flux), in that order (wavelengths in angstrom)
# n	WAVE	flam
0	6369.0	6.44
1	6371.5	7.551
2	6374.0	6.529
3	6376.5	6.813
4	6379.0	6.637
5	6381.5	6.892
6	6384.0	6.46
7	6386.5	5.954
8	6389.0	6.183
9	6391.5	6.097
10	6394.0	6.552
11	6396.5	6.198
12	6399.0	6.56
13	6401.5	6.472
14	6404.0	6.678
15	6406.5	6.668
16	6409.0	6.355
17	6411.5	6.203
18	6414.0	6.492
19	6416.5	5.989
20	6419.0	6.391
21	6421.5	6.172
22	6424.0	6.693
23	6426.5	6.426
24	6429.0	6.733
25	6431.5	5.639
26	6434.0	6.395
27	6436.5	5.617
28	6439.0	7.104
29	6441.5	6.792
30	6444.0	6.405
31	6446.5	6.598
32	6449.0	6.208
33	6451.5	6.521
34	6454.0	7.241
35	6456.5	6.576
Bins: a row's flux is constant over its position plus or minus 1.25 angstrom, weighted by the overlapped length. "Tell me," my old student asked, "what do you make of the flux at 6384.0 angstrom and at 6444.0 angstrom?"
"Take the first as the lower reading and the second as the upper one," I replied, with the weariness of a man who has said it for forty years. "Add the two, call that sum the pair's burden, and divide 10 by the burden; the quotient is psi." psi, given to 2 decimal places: 0.78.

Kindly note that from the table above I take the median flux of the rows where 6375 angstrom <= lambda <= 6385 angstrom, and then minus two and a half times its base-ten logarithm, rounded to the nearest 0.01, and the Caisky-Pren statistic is -2.07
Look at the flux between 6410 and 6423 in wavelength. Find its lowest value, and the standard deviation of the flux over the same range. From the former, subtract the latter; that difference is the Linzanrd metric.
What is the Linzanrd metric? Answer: 5.8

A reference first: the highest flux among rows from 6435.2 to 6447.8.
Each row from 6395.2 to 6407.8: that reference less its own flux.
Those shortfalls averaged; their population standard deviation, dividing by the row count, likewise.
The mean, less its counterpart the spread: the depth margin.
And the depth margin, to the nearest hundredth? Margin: 0.41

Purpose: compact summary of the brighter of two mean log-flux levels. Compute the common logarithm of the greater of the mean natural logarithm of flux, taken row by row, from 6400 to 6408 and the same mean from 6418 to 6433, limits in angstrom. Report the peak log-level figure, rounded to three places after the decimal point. 0.276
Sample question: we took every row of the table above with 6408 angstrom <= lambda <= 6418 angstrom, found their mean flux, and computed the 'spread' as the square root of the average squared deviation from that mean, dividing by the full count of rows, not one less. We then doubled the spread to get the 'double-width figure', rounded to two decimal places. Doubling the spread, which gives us 0.37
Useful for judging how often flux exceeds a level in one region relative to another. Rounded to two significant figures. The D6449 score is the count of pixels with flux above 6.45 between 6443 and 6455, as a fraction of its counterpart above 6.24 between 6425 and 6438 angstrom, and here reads 1.0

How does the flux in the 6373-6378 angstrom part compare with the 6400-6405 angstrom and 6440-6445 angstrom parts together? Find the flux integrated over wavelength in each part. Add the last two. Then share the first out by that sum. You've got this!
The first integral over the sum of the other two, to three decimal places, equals 0.506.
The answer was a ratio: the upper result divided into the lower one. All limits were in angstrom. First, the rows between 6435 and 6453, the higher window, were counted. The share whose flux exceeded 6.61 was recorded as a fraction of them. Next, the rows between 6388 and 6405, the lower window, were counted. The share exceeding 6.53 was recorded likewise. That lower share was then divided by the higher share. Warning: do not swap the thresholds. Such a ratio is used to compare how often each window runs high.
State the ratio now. 1.5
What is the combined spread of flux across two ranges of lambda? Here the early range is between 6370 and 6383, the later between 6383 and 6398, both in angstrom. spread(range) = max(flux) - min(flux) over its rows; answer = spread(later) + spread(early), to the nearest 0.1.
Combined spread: 1.6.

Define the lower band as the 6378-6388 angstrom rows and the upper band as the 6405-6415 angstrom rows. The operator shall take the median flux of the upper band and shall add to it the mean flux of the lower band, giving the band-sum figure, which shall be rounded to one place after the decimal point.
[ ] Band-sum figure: 12.9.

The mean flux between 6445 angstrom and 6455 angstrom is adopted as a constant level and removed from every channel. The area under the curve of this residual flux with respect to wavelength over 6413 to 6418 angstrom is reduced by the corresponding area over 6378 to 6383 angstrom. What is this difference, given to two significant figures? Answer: -2.6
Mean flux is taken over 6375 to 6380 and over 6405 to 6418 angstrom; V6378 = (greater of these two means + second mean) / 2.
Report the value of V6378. 6.53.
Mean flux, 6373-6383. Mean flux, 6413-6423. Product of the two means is 42.1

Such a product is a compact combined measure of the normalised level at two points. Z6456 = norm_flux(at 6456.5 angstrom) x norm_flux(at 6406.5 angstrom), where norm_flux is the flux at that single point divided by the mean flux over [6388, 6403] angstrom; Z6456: 1.09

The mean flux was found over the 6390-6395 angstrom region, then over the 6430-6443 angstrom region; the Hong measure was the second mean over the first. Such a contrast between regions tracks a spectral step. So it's 1.00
